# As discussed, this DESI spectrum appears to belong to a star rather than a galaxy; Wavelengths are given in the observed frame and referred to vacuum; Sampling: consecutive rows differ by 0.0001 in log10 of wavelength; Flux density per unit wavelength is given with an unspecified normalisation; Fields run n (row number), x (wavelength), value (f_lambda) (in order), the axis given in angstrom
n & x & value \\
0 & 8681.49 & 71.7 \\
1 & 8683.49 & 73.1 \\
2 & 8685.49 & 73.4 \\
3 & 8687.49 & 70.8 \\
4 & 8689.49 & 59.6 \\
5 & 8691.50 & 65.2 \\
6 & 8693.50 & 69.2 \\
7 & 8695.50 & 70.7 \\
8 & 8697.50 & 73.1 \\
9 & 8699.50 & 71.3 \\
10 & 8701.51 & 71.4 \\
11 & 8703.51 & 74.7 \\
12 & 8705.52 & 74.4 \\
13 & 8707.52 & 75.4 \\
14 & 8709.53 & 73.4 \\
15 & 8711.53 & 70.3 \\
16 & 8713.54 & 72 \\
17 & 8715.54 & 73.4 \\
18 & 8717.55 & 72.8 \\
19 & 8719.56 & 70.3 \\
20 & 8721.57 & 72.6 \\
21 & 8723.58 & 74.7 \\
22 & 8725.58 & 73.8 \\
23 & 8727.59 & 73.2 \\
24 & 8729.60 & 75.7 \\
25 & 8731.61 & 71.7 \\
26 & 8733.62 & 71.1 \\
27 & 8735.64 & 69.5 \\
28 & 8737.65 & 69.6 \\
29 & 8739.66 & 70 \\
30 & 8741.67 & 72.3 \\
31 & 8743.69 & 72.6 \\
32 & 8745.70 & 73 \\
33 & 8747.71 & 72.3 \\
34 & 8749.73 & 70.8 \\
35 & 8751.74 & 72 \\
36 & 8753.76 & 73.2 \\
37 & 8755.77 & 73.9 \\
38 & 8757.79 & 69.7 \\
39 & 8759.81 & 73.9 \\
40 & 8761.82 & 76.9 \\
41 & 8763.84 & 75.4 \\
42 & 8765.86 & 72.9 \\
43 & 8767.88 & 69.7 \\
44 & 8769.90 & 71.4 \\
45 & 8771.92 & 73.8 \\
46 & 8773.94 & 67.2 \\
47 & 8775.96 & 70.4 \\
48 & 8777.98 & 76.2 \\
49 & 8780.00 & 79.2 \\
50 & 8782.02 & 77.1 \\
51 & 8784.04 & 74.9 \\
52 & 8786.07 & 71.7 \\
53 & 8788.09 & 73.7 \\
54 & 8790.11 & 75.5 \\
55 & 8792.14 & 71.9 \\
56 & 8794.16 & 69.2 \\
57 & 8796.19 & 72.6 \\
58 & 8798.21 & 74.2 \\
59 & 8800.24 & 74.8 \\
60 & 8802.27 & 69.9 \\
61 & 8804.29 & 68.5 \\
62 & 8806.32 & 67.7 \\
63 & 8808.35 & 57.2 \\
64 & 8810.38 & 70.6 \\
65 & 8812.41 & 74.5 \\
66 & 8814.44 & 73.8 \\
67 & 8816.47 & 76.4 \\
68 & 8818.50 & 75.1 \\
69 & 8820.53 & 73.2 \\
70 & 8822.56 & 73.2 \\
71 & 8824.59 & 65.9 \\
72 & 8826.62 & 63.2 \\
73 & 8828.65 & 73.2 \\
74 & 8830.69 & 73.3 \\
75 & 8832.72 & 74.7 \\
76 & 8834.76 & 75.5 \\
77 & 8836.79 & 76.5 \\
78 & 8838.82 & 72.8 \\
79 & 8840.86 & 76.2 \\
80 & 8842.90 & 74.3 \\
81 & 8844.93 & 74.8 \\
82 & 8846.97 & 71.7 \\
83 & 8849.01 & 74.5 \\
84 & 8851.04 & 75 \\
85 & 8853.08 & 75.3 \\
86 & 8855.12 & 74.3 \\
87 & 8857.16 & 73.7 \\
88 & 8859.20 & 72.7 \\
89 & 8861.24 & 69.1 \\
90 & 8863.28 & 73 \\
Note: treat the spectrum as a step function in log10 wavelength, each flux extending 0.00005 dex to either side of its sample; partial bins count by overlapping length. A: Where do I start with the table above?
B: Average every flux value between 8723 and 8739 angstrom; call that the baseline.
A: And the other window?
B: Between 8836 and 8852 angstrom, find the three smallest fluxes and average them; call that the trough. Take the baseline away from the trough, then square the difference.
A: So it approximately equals 0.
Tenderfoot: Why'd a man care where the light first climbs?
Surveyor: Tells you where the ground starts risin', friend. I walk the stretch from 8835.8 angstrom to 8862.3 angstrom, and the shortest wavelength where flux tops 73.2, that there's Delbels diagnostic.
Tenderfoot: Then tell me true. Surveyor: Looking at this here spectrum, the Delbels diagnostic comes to 8836.79 angstrom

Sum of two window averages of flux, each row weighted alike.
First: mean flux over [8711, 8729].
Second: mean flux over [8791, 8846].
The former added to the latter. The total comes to 145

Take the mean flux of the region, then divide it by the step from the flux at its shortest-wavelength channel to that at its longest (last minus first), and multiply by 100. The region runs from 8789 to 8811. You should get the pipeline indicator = -1432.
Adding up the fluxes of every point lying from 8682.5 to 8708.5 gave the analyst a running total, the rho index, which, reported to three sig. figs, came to 922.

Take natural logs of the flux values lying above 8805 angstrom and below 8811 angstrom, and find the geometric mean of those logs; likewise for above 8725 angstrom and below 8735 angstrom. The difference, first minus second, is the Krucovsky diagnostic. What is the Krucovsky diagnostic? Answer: -0.12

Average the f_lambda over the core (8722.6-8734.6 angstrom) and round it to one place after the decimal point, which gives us 73.4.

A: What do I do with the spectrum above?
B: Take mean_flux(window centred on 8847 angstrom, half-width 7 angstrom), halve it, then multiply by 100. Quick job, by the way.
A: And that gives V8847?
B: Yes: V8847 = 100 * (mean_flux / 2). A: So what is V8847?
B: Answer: 3727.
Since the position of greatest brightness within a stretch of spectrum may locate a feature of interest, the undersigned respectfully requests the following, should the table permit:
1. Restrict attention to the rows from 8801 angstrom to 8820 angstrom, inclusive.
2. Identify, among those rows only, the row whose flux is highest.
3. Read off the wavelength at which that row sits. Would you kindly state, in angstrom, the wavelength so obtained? 8816.47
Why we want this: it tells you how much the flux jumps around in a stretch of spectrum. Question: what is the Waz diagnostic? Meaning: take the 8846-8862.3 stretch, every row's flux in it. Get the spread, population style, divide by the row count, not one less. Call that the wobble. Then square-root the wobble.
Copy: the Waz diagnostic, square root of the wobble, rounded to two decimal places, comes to 1.39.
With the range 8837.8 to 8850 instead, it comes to 1.20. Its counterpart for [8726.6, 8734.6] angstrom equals 1.33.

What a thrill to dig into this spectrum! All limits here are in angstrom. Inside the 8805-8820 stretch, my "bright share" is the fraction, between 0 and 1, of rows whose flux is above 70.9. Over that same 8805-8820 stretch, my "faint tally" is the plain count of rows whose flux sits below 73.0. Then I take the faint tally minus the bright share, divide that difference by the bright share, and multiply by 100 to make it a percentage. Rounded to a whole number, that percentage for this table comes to 425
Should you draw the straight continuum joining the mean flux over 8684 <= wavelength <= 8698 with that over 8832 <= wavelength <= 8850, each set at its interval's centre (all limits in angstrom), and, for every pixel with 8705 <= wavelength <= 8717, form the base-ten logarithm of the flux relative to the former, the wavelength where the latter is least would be 8711.53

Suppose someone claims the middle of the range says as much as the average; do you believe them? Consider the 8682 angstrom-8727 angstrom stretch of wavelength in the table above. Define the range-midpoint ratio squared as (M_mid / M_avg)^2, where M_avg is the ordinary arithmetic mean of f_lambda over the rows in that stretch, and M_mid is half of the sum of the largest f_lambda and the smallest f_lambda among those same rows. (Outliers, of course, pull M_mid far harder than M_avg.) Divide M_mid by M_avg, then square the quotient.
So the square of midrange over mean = 0.89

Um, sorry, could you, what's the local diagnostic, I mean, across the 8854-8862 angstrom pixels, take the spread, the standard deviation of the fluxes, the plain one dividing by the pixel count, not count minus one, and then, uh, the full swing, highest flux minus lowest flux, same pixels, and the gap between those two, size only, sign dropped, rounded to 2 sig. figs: 3.2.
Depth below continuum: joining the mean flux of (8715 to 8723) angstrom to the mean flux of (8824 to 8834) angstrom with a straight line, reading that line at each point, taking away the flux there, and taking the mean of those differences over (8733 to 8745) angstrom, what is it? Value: 1.0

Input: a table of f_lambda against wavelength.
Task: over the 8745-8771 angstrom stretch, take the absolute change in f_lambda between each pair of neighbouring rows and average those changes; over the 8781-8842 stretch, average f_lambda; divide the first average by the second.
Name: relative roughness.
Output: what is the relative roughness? 0.030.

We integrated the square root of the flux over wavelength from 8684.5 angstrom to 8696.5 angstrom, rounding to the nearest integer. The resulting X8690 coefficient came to 99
